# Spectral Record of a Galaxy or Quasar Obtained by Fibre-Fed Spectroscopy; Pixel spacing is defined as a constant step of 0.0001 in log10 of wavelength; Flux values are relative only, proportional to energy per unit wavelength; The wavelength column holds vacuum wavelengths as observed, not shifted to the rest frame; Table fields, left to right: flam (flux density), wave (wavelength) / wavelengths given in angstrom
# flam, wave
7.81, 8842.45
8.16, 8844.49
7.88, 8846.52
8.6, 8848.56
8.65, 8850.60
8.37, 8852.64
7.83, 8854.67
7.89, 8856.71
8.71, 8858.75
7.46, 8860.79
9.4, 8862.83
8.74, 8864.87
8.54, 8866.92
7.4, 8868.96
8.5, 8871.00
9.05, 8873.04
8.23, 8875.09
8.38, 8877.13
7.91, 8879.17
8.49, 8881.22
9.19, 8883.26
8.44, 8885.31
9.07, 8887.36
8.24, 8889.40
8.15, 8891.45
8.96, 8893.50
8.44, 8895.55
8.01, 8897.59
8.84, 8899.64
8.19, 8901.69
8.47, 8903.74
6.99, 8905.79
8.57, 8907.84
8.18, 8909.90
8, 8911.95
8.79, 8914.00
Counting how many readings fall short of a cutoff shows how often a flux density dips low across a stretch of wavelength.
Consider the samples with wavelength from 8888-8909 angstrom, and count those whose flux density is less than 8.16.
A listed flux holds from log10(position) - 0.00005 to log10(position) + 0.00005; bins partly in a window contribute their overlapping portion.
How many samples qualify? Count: 3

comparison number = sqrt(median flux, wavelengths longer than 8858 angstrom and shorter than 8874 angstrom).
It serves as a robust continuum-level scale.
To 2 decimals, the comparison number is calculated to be 2.94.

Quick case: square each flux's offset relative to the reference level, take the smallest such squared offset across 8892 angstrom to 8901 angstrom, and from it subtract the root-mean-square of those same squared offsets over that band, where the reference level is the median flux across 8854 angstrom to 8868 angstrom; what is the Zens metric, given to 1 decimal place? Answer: -0.2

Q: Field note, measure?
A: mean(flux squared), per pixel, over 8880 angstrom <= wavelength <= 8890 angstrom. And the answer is 75.6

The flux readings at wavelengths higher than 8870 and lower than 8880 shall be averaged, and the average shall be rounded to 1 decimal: 8.4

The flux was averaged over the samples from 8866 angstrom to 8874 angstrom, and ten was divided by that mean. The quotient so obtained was 1.194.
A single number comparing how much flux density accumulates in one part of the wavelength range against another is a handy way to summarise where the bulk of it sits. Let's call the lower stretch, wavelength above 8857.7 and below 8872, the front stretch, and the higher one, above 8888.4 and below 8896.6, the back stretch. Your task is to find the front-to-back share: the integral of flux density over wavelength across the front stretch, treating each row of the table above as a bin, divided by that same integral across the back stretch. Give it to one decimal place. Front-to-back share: 1.7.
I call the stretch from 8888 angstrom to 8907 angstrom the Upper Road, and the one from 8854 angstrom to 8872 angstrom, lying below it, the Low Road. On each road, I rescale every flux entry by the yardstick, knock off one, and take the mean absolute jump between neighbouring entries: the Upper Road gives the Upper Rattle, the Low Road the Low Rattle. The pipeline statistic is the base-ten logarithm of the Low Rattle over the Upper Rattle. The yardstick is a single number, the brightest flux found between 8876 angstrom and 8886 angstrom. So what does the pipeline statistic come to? 0.1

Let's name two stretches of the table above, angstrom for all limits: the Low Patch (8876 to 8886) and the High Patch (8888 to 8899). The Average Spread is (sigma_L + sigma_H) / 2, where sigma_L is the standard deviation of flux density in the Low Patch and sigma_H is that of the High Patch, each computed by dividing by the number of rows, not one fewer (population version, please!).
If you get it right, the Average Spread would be 0.37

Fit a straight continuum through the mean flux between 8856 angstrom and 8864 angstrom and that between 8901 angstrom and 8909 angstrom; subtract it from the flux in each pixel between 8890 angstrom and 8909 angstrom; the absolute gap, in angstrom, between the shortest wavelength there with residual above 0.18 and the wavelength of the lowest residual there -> 12.3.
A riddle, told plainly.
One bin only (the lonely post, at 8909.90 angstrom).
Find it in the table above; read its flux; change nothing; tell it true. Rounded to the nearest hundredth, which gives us 8.18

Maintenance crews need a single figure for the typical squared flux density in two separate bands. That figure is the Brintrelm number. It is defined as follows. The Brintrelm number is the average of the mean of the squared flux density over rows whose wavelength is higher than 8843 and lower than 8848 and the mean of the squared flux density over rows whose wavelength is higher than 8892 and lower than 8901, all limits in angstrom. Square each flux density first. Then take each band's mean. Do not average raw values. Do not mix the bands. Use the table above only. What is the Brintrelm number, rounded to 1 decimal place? 68.9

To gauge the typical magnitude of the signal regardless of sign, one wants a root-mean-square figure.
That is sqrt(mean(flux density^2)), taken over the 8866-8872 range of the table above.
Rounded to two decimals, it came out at 8.16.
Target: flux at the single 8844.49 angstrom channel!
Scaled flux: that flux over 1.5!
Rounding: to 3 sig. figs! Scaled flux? 5.44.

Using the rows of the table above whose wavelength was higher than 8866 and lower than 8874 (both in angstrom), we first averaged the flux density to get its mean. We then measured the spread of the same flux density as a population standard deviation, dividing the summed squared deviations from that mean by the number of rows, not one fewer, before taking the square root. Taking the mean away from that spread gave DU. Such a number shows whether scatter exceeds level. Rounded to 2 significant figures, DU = -7.8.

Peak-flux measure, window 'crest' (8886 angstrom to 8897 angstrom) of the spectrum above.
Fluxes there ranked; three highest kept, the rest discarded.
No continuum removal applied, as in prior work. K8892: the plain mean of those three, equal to 8.8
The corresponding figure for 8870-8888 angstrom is 9.1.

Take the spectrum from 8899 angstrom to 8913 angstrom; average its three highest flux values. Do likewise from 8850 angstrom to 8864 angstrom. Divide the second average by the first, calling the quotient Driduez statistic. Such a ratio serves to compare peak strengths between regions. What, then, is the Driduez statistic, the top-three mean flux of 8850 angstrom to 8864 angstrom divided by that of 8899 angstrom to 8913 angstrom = 1.03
